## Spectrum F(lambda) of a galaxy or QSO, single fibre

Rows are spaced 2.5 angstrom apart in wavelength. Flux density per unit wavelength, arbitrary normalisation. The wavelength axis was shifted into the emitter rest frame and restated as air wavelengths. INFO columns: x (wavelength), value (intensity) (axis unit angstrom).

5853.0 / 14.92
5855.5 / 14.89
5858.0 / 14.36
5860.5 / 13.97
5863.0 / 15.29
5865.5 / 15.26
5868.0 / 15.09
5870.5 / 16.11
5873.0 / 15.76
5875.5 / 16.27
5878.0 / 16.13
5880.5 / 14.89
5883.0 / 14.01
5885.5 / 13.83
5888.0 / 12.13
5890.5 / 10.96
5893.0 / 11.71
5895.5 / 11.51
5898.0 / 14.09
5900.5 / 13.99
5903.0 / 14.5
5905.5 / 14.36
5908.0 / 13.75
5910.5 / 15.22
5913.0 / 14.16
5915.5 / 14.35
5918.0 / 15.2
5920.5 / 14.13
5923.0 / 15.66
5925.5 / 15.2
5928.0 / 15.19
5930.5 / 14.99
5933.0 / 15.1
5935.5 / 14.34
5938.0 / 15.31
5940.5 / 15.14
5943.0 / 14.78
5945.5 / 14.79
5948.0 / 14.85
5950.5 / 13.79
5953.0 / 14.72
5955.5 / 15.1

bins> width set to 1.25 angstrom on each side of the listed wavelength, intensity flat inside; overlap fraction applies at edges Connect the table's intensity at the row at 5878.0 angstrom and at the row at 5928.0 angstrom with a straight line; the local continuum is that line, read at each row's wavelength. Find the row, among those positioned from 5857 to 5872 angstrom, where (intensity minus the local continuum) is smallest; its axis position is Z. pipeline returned 5860.5 angstrom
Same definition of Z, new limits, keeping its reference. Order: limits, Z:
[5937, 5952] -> 5950.5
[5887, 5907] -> 5890.5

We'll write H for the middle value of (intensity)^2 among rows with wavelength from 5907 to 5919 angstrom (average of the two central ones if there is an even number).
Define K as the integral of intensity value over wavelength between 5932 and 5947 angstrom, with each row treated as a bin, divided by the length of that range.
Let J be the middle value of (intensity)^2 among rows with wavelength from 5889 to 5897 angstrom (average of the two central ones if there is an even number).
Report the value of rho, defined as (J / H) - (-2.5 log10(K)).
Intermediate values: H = 206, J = 132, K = 14.9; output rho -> 3.58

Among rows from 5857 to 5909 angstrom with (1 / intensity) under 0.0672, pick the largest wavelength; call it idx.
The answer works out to 5880.5 angstrom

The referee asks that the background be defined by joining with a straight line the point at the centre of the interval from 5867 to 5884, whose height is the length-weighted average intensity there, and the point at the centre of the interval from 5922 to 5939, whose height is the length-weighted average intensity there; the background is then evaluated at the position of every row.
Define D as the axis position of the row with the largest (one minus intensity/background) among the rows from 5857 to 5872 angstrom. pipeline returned 5860.5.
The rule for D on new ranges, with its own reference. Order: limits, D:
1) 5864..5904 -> 5890.5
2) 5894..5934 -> 5895.5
